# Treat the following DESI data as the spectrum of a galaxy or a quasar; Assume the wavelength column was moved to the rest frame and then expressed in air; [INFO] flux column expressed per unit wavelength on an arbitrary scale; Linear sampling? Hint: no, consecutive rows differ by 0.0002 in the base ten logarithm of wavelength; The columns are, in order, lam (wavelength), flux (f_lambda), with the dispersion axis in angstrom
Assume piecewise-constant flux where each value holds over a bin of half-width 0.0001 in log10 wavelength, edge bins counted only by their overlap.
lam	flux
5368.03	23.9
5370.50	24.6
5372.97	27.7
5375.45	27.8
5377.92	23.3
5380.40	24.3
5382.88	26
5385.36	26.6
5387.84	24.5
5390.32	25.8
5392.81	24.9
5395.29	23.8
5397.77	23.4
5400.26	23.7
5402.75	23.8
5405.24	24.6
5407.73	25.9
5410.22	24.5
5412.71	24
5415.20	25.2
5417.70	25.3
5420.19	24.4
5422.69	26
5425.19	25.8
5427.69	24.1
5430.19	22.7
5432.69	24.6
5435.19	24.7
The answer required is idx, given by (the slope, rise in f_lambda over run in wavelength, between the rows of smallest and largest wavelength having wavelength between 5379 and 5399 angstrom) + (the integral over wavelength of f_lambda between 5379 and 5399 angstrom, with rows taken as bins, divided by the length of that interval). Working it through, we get 24.8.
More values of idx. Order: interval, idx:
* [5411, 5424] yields 25.2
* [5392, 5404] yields 23.8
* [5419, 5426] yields 25.6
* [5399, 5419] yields 24.7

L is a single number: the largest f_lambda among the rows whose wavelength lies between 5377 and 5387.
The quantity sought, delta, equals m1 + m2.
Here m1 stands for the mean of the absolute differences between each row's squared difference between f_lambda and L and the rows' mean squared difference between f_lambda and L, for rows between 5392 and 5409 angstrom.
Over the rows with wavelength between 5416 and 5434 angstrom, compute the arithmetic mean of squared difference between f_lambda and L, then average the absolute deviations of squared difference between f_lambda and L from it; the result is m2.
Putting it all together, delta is 6.5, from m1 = 3.0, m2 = 3.5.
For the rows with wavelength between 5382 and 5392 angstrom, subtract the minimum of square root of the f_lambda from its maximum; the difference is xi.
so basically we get 0.208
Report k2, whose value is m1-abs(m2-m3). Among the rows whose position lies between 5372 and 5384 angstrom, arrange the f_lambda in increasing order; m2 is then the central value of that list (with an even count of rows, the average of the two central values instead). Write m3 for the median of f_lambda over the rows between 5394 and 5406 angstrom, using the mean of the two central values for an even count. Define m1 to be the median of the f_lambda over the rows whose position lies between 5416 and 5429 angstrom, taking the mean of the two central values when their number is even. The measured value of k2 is 23.10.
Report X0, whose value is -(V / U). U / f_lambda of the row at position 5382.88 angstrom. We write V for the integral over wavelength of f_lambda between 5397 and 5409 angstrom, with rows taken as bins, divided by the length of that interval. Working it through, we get -0.93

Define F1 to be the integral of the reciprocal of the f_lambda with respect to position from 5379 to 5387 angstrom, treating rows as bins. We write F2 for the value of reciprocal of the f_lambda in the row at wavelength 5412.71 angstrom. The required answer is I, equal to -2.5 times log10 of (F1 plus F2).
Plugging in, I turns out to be 1.12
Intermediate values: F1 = 0.314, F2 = 0.0417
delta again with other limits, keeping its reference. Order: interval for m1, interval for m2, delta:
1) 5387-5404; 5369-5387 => 5.8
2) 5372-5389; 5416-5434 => 6.5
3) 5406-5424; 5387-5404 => 5.0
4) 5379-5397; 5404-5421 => 4.2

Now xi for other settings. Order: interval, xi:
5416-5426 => 0.159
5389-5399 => 0.242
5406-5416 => 0.190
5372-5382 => 0.446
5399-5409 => 0.221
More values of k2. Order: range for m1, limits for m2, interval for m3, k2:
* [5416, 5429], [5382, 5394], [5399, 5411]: 24.00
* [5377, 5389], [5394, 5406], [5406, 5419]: 23.10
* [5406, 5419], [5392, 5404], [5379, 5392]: 23.20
